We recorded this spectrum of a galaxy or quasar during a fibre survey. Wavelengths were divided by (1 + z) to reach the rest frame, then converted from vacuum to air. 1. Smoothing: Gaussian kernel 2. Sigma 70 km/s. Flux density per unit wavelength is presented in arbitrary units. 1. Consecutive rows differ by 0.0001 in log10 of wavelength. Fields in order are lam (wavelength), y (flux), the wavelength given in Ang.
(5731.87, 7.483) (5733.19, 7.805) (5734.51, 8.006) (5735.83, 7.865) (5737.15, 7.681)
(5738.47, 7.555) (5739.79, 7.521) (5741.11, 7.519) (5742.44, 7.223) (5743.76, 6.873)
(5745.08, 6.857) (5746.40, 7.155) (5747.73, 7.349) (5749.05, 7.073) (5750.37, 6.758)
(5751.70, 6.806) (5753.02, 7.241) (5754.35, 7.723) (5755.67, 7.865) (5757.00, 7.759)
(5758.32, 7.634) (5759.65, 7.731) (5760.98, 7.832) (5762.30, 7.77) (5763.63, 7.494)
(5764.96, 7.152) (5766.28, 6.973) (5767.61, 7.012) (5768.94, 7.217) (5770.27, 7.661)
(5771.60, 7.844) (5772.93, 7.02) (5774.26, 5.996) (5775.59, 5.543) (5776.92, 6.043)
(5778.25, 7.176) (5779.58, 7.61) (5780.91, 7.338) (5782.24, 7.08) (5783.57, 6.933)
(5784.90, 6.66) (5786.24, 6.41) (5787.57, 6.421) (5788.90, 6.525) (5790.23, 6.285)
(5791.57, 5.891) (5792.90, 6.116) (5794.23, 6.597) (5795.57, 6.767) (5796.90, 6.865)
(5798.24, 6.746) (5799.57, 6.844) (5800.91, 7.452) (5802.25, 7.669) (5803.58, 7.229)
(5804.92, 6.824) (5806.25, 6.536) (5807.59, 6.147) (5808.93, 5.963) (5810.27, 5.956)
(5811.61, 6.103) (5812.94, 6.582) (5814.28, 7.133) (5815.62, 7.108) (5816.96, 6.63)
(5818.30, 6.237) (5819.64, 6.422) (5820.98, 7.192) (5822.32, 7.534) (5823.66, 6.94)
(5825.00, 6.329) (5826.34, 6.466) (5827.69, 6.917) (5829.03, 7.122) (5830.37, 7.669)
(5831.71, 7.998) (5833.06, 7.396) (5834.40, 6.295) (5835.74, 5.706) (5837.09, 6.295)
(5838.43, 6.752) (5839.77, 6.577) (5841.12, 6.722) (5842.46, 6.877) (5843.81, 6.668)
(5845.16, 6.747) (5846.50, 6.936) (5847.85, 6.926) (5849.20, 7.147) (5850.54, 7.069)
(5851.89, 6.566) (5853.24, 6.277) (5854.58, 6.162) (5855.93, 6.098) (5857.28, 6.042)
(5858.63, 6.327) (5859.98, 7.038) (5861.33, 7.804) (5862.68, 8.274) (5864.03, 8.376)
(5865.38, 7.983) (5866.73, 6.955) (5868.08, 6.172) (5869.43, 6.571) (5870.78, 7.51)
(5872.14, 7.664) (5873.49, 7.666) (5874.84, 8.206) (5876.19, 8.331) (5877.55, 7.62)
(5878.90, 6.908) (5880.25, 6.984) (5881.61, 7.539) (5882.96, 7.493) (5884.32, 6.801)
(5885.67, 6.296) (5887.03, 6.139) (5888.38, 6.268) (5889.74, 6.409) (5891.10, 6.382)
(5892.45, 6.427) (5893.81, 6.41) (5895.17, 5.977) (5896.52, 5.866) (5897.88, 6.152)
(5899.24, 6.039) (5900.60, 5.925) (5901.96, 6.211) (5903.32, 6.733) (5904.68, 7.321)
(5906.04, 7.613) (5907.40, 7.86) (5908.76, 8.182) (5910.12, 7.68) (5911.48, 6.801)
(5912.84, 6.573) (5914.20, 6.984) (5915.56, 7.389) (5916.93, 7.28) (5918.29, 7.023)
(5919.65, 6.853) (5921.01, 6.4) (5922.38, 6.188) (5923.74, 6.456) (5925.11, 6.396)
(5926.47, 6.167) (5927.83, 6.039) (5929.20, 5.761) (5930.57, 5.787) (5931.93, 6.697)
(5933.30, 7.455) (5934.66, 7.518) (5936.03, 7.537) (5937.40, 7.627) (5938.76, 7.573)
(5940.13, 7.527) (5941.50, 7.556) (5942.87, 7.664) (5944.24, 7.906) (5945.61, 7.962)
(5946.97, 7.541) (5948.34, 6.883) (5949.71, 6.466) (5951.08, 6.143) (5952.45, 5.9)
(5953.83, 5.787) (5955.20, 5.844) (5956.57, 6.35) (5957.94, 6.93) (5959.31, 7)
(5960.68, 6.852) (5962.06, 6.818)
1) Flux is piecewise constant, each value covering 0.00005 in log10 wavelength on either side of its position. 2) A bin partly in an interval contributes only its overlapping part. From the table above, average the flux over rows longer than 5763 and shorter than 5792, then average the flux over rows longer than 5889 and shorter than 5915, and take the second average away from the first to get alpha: 0.12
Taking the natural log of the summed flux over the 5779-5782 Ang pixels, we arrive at 2.70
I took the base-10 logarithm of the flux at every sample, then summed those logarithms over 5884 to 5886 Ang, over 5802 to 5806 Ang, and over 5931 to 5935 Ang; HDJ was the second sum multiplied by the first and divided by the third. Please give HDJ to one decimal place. 1.6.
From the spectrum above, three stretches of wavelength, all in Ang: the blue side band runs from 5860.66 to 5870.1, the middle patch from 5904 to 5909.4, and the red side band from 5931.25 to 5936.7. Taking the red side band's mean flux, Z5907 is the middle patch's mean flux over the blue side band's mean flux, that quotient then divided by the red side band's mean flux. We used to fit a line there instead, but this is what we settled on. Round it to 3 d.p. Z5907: 0.142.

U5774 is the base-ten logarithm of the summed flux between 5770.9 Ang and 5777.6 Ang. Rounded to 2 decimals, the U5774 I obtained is 1.51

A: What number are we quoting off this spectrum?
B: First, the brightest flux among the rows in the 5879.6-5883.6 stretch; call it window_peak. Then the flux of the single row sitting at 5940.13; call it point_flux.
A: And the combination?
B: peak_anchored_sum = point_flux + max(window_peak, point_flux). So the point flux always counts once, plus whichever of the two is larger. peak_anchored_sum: 15.1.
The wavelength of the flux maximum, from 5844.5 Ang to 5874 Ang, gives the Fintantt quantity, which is 5864.03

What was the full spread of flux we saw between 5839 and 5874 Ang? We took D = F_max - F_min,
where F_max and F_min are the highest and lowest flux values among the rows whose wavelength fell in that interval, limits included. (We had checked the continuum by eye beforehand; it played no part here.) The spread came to 2.33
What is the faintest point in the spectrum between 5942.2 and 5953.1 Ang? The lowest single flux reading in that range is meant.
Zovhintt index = 5.9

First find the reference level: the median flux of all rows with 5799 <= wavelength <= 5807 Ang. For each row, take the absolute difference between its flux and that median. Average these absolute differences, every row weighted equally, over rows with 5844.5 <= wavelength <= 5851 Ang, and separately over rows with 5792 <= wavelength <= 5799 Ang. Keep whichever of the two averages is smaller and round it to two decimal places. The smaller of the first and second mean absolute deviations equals 0.13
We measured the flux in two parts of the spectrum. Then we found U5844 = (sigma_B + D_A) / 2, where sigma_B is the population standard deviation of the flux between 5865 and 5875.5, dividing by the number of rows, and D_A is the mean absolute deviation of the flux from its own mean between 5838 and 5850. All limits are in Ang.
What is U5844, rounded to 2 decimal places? 0.40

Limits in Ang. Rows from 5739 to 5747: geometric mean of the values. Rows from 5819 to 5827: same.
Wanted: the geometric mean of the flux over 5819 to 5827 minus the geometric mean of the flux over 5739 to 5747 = -0.39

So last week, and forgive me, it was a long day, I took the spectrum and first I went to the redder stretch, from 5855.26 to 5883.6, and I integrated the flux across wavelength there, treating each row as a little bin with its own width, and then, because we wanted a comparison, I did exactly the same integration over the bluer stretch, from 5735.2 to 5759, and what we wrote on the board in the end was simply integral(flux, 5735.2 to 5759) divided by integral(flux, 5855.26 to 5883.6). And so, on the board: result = 0.8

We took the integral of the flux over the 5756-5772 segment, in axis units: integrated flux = 120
